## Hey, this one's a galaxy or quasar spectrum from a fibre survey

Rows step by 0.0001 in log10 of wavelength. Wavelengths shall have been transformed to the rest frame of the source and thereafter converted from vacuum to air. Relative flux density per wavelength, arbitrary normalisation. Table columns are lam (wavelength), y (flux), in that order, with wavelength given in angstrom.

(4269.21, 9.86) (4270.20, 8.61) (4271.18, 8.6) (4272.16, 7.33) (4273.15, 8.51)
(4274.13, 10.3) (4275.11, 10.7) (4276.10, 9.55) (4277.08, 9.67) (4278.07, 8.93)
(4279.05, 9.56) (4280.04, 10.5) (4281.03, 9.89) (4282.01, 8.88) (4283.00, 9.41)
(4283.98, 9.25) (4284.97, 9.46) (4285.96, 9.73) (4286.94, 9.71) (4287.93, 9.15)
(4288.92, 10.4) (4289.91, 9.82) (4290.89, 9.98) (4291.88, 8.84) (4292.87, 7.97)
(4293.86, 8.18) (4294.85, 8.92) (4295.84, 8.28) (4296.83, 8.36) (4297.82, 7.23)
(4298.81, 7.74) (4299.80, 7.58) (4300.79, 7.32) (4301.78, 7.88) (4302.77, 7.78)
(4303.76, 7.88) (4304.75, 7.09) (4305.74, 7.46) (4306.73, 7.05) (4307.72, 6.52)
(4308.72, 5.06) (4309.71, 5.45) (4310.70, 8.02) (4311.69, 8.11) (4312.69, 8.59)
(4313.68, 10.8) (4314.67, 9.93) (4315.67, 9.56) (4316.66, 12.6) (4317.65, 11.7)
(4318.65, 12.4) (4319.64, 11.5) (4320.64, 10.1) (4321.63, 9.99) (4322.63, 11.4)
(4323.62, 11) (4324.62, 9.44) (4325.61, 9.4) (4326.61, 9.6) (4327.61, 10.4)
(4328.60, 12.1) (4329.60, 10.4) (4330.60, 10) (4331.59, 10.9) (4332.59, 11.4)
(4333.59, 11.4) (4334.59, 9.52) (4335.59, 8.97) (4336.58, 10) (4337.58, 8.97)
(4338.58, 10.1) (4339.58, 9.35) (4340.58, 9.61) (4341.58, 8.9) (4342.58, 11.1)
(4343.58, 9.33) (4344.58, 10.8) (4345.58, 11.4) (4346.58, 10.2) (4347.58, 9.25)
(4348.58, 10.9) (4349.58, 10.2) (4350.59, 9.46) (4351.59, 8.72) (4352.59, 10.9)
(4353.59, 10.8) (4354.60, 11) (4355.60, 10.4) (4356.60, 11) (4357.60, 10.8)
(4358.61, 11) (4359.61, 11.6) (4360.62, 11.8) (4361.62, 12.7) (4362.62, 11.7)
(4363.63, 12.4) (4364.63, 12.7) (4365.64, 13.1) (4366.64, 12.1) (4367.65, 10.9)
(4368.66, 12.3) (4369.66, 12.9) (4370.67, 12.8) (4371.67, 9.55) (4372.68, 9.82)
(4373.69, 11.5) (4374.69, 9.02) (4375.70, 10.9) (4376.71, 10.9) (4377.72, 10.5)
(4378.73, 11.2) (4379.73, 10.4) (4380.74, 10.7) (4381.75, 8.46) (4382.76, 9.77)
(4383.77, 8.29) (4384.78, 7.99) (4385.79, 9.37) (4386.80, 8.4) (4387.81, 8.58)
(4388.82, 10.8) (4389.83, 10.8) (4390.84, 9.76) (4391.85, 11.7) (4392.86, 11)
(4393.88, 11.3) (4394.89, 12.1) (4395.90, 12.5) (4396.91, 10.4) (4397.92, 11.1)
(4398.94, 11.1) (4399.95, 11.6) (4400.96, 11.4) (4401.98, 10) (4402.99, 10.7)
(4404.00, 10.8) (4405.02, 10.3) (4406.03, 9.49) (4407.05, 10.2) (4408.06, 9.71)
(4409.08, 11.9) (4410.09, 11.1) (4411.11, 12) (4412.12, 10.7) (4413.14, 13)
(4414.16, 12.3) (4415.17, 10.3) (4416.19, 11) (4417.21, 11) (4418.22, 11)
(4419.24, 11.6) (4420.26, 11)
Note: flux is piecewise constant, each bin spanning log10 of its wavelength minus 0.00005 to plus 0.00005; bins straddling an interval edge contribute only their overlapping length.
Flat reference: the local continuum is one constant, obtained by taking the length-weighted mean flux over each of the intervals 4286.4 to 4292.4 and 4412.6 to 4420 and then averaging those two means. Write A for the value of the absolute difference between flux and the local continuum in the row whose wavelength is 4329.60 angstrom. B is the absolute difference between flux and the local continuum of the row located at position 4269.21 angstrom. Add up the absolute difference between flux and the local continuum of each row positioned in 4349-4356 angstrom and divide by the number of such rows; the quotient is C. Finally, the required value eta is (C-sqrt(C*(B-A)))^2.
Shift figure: 0.0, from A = 0.14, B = 0.7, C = 0.64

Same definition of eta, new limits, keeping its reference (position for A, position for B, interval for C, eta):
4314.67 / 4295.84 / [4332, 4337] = 0.1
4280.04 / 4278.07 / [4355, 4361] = 0.1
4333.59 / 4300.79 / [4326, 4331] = 0.3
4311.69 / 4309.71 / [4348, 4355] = 0.4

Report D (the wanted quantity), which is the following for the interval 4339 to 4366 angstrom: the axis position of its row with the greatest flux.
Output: 4365.64 angstrom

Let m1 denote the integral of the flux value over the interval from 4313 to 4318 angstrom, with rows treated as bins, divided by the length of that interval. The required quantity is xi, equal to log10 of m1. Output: 1.034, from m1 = 10.8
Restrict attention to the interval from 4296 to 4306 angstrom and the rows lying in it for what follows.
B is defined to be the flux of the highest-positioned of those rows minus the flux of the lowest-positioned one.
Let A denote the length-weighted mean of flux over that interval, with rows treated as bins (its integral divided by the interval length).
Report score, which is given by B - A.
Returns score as -8.6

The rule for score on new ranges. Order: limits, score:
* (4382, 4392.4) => -7.6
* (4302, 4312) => -6.7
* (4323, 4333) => -10.1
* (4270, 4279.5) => -8.3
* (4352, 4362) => -9.4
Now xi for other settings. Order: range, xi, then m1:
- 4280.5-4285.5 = 0.972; 9.4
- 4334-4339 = 0.980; 9.5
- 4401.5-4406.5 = 1.012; 10.3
